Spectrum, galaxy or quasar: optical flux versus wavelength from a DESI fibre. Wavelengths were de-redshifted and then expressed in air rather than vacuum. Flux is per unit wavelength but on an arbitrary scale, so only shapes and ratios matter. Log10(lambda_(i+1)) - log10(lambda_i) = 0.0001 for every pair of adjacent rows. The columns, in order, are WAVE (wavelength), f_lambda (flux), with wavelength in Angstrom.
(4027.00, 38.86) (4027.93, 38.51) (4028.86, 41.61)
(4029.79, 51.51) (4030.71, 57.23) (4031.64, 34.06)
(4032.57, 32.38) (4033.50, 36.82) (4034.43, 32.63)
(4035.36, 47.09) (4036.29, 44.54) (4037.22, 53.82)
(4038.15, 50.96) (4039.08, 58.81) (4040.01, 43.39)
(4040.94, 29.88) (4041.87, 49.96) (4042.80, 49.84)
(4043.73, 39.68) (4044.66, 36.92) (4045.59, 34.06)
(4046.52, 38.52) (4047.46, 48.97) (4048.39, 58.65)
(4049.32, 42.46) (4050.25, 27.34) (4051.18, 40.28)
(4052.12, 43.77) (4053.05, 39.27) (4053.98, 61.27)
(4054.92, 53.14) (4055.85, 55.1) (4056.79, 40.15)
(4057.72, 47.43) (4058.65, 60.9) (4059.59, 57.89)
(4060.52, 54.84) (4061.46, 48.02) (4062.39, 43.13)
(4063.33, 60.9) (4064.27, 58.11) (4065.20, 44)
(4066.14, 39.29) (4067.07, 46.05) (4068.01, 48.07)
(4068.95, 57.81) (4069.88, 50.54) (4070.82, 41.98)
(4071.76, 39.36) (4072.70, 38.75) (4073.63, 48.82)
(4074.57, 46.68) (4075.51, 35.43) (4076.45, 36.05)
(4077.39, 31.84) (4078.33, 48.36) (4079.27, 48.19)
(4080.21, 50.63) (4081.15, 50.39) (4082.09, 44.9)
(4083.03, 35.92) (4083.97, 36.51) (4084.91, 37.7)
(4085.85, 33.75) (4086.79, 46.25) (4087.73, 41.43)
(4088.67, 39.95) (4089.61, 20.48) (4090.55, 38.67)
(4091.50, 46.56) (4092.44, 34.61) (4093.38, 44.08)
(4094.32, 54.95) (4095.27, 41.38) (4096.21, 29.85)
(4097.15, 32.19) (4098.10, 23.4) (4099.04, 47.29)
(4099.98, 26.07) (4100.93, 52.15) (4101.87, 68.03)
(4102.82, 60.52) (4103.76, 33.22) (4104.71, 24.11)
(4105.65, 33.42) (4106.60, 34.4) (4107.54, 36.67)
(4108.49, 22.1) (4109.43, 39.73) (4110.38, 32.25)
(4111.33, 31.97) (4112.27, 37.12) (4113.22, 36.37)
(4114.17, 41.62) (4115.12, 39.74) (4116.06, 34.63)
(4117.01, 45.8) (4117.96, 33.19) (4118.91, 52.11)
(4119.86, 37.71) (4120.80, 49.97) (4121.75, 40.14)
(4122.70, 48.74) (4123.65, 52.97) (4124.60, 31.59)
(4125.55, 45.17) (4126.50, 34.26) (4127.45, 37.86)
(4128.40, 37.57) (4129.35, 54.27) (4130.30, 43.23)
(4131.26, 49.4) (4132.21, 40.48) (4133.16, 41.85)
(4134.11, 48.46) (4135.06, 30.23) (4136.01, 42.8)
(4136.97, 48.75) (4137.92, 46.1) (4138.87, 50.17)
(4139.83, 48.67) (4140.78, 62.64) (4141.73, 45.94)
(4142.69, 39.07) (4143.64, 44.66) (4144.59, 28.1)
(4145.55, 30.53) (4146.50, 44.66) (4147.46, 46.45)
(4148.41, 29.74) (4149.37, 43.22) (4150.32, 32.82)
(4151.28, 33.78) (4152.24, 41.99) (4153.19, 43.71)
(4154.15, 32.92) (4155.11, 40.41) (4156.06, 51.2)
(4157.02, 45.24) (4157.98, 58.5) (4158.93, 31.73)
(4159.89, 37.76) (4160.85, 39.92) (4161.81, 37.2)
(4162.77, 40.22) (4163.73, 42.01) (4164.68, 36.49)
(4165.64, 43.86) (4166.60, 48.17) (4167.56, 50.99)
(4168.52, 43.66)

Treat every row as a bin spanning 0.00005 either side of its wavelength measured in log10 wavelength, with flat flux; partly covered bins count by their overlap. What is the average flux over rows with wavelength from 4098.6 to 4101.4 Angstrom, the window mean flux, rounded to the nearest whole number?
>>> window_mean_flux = 42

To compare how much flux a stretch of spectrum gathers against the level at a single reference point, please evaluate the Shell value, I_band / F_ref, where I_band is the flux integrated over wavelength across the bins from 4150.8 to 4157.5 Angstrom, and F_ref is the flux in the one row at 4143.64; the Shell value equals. 6.2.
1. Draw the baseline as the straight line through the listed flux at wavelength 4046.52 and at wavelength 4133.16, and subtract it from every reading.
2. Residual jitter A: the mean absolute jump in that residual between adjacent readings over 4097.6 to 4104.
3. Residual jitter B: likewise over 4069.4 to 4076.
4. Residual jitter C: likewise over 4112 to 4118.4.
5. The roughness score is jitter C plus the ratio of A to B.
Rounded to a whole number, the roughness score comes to 10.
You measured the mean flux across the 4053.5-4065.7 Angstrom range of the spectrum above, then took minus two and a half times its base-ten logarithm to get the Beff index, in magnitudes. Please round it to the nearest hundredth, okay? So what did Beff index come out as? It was -4.30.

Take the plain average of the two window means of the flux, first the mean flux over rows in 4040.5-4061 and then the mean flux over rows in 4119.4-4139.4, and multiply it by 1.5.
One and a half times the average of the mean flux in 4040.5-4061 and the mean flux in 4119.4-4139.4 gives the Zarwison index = 67.0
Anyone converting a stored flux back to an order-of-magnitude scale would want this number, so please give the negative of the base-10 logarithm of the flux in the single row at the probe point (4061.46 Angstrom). -1.68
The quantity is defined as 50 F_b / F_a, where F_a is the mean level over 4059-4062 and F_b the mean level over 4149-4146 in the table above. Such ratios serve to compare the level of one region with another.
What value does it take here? 38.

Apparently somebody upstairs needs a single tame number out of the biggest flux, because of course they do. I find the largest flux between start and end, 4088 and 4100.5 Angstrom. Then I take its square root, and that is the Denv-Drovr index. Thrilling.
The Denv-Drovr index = 7.4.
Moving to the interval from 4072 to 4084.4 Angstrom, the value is 7.1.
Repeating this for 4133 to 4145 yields 7.9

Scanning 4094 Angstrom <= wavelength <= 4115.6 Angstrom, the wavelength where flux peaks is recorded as 4101.87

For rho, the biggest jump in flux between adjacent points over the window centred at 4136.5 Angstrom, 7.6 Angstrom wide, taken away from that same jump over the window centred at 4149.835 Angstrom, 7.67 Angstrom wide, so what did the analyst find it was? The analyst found -2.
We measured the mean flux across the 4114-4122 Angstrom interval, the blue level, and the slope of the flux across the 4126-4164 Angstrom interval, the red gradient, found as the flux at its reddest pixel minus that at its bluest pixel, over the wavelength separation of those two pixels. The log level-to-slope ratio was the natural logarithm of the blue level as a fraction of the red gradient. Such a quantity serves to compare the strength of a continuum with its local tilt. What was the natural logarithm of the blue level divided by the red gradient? 5.3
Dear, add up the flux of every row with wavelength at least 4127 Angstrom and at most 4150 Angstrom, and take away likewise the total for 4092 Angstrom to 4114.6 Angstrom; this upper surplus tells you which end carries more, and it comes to 117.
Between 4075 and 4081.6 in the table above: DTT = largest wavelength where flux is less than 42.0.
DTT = 4077.39 Angstrom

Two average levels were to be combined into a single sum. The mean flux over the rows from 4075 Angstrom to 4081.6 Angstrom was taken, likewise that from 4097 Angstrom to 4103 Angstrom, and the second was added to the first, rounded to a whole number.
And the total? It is 87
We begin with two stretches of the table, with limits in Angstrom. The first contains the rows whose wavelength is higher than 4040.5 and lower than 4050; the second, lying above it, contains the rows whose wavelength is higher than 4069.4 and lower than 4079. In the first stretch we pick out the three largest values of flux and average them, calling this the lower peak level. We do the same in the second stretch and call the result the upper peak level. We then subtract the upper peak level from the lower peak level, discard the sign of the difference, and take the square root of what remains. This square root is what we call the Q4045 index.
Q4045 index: 1.9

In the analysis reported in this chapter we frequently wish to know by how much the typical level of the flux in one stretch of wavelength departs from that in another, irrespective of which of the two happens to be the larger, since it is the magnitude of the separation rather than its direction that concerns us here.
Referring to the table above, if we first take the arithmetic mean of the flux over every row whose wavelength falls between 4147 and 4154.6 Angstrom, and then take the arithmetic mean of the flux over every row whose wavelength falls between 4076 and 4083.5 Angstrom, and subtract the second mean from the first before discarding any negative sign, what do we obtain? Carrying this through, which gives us 5.2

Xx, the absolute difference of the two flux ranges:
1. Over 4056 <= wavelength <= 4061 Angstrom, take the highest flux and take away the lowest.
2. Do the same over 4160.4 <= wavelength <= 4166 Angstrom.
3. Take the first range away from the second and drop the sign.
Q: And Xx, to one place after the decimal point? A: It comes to 13.4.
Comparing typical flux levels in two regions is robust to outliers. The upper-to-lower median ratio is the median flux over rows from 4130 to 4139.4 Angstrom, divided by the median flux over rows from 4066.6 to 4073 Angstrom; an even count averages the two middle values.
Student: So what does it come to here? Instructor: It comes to 0.97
